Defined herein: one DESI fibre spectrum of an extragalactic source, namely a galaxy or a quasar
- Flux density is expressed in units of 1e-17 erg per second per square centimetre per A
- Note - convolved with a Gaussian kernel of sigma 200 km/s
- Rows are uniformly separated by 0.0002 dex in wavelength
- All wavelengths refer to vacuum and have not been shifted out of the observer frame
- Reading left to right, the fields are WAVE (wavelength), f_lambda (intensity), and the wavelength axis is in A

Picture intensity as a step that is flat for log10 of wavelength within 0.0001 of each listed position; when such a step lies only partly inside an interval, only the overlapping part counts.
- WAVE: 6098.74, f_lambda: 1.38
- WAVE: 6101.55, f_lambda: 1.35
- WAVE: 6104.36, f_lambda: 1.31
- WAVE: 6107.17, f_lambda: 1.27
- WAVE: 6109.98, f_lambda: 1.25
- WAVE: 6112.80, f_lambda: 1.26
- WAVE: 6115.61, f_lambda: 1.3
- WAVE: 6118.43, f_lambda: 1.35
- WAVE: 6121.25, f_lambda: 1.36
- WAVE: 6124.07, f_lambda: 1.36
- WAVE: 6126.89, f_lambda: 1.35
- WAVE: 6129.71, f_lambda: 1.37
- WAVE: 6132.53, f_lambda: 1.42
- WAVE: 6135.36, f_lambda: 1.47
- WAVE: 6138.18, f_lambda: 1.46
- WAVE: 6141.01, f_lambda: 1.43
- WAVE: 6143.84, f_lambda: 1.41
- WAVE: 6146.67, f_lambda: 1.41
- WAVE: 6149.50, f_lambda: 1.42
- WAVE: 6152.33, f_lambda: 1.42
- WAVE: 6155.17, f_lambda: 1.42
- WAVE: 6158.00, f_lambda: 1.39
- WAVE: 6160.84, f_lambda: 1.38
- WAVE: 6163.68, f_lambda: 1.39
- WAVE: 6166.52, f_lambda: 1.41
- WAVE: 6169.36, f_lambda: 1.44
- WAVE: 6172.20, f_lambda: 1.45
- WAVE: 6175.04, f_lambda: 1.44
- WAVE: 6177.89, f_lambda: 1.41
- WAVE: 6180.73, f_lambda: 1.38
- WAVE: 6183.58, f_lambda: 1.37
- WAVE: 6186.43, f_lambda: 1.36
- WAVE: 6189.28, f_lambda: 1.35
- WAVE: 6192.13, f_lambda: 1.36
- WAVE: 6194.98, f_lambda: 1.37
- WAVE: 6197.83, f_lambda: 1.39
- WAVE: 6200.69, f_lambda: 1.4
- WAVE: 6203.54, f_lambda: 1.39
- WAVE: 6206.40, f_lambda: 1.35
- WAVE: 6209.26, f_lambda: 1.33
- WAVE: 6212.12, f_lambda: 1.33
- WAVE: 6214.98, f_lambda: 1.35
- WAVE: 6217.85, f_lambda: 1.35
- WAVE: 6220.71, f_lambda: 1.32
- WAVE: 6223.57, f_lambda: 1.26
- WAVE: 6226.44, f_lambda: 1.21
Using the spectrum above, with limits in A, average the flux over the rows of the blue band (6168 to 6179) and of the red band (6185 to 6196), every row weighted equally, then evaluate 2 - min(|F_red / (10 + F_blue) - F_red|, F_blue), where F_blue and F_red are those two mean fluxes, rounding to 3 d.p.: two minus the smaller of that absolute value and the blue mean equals 0.759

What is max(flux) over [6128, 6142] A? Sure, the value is 1.47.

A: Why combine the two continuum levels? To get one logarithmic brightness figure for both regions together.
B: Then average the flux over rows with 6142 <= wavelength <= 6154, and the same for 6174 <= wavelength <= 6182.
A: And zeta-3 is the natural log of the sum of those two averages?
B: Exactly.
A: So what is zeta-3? 1.04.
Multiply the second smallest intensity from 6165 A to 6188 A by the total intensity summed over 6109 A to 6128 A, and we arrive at 12.6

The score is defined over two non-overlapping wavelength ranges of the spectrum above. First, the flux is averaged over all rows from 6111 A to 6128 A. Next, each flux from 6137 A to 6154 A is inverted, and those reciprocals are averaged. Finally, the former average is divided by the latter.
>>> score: 1.89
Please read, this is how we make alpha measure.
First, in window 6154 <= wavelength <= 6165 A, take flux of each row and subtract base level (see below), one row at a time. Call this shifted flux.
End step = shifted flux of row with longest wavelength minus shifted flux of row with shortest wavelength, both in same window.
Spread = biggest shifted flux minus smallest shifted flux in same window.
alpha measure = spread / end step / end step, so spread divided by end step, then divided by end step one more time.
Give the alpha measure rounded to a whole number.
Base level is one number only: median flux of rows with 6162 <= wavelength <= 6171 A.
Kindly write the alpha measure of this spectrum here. 44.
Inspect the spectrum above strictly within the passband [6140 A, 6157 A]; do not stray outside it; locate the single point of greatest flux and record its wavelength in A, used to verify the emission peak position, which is 6141.01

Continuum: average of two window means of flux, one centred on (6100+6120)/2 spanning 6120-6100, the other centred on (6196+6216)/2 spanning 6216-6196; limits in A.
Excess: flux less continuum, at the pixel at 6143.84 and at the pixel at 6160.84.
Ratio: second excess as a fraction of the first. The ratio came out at 0.62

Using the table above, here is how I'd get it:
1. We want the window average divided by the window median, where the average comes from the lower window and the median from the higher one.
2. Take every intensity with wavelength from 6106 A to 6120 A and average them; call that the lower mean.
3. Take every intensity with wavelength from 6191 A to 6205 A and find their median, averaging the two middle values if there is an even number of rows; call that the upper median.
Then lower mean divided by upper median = 0.93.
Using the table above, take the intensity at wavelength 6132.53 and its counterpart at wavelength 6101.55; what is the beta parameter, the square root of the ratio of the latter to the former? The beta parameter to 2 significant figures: 0.98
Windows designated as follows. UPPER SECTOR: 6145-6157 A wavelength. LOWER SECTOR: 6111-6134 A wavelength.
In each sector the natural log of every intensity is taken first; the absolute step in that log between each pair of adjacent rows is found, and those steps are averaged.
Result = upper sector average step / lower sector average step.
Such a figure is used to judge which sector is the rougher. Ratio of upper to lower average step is 0.1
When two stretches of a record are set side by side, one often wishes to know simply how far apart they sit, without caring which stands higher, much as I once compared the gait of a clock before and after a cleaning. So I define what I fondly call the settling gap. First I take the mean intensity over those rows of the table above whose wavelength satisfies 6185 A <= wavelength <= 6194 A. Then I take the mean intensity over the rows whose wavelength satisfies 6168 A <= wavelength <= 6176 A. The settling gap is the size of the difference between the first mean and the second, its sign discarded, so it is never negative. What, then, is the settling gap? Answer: 0.087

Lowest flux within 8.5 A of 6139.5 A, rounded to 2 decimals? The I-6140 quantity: 1.41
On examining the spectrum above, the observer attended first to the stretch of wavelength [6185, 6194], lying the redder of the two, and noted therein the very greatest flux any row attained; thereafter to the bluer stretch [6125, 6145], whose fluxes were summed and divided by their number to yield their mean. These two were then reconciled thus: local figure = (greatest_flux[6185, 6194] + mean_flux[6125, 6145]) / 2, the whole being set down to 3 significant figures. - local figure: 1.39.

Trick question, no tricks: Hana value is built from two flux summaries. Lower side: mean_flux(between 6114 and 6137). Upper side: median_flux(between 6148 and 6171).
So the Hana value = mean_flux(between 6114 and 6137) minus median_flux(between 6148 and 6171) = -0.042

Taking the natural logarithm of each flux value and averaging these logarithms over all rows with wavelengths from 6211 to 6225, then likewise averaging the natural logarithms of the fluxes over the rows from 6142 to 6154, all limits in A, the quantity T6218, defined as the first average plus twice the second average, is 0.97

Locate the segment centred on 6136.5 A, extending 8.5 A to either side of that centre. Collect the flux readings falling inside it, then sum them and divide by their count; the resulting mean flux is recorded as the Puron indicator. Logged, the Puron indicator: 1.43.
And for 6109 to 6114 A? 1.25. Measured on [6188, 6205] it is 1.38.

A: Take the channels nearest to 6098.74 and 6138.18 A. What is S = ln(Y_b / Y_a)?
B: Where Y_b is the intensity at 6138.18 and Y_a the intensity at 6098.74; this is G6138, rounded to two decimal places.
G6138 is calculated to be 0.06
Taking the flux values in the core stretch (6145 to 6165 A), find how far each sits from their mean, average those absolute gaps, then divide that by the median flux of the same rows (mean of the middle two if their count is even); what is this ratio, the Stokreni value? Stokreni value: 0.011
